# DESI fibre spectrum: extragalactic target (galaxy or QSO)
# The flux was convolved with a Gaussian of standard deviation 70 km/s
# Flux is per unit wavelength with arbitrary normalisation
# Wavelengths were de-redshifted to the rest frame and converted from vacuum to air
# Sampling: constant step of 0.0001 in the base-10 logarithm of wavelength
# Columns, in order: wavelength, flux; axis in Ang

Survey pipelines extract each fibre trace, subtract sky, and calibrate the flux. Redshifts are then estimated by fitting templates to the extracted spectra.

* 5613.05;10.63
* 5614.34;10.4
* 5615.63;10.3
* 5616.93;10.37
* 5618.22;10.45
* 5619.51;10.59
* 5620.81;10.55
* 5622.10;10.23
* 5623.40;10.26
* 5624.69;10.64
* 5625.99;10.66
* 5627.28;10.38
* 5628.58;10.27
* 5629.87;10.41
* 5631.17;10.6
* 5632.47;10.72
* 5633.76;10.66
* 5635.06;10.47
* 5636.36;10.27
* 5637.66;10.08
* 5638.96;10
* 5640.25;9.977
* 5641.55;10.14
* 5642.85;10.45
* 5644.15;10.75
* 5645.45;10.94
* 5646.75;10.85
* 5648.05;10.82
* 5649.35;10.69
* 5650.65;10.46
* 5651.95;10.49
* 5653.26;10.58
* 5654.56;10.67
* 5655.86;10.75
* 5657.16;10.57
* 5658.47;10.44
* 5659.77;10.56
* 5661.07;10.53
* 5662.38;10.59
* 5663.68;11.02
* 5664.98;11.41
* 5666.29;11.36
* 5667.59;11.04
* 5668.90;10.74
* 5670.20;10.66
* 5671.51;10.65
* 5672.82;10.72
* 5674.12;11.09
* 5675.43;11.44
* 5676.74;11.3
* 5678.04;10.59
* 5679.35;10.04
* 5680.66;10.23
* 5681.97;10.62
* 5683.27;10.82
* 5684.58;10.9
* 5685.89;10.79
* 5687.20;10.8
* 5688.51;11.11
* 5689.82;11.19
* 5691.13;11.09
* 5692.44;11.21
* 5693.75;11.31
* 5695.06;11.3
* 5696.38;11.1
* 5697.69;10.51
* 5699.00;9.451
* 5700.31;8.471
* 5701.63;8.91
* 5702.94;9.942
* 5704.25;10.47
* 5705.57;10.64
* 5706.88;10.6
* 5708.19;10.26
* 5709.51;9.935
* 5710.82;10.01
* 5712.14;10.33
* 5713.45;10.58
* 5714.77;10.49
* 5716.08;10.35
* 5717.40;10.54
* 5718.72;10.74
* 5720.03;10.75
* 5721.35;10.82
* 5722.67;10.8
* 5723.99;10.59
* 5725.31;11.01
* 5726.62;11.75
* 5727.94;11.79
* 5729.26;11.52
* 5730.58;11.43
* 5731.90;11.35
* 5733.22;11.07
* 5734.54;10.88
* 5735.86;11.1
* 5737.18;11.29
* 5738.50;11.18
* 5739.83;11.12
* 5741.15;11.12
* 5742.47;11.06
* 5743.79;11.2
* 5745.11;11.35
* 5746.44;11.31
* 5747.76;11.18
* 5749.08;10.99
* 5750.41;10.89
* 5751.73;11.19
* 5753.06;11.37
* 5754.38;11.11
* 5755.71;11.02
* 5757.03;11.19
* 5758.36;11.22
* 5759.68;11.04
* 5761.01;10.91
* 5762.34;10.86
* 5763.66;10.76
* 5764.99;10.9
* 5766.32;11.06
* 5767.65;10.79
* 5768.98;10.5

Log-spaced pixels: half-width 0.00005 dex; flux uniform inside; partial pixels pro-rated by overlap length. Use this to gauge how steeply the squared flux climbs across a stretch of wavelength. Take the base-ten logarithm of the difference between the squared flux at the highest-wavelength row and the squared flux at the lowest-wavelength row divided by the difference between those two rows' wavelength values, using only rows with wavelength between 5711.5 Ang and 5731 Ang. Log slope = 0.1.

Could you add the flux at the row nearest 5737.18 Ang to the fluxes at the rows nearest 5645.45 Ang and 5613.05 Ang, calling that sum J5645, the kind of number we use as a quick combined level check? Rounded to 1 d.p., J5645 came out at 32.9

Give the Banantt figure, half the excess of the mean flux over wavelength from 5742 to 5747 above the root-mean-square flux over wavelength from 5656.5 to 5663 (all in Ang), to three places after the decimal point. 0.346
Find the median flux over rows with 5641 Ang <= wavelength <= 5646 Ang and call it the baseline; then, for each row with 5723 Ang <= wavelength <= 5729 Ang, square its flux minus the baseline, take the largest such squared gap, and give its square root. 1.2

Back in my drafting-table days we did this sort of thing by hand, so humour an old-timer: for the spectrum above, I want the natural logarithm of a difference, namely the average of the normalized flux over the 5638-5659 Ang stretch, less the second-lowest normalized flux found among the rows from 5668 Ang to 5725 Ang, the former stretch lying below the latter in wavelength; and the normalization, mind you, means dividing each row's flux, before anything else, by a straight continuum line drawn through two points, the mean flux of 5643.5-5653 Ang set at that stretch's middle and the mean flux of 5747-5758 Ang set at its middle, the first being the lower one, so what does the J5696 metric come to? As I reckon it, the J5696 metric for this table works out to -1.8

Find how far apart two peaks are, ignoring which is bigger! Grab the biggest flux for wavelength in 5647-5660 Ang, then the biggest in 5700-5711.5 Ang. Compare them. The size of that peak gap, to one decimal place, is 0.2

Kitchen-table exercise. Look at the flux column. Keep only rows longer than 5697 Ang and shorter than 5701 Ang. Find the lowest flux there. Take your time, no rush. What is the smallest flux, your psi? 8.471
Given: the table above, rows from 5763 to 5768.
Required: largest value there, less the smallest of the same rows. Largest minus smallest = 0.30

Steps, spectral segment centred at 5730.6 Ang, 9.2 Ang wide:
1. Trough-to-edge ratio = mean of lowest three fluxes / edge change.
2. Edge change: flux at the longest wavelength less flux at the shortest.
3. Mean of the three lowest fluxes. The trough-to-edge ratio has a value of -13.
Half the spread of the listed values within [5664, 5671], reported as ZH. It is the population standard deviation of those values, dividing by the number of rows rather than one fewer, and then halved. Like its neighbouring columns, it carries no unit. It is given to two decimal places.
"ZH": 0.15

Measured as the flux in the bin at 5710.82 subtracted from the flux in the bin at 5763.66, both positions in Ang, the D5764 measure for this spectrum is 0.75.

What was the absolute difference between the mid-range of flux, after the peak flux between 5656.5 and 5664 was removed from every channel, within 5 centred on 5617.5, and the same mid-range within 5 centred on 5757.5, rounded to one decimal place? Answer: 0.7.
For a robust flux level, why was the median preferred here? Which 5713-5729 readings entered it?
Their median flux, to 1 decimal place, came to 10.7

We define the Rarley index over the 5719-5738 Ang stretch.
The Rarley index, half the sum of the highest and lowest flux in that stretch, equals 11.2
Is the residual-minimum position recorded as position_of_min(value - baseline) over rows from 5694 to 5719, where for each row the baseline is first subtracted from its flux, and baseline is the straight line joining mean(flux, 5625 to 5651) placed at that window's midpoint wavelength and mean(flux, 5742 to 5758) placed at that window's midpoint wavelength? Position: 5700.31 Ang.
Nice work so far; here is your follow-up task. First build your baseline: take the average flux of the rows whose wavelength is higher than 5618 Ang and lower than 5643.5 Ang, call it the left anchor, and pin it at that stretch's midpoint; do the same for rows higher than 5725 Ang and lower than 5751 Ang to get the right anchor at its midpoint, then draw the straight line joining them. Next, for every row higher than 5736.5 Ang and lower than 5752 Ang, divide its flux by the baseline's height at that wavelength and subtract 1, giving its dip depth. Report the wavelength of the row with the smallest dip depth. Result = 5750.41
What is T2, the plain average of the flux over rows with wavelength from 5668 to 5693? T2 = 10.8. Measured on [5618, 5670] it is 10.6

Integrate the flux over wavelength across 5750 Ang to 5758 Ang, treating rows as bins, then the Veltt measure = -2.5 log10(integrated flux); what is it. -4.87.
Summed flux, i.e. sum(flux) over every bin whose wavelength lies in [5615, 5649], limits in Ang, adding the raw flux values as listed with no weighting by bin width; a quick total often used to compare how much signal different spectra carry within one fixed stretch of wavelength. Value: 272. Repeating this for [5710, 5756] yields 385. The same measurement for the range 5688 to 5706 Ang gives 147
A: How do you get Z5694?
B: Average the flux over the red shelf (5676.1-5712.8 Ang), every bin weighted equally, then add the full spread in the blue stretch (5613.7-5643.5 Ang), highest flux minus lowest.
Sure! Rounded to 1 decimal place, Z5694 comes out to 11.2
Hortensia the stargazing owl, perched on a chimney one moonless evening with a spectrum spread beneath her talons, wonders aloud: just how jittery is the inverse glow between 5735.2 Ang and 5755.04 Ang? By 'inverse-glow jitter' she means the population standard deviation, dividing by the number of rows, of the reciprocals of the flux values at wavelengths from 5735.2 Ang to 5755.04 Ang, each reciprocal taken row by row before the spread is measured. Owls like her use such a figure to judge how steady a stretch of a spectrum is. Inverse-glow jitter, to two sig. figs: 0.0010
